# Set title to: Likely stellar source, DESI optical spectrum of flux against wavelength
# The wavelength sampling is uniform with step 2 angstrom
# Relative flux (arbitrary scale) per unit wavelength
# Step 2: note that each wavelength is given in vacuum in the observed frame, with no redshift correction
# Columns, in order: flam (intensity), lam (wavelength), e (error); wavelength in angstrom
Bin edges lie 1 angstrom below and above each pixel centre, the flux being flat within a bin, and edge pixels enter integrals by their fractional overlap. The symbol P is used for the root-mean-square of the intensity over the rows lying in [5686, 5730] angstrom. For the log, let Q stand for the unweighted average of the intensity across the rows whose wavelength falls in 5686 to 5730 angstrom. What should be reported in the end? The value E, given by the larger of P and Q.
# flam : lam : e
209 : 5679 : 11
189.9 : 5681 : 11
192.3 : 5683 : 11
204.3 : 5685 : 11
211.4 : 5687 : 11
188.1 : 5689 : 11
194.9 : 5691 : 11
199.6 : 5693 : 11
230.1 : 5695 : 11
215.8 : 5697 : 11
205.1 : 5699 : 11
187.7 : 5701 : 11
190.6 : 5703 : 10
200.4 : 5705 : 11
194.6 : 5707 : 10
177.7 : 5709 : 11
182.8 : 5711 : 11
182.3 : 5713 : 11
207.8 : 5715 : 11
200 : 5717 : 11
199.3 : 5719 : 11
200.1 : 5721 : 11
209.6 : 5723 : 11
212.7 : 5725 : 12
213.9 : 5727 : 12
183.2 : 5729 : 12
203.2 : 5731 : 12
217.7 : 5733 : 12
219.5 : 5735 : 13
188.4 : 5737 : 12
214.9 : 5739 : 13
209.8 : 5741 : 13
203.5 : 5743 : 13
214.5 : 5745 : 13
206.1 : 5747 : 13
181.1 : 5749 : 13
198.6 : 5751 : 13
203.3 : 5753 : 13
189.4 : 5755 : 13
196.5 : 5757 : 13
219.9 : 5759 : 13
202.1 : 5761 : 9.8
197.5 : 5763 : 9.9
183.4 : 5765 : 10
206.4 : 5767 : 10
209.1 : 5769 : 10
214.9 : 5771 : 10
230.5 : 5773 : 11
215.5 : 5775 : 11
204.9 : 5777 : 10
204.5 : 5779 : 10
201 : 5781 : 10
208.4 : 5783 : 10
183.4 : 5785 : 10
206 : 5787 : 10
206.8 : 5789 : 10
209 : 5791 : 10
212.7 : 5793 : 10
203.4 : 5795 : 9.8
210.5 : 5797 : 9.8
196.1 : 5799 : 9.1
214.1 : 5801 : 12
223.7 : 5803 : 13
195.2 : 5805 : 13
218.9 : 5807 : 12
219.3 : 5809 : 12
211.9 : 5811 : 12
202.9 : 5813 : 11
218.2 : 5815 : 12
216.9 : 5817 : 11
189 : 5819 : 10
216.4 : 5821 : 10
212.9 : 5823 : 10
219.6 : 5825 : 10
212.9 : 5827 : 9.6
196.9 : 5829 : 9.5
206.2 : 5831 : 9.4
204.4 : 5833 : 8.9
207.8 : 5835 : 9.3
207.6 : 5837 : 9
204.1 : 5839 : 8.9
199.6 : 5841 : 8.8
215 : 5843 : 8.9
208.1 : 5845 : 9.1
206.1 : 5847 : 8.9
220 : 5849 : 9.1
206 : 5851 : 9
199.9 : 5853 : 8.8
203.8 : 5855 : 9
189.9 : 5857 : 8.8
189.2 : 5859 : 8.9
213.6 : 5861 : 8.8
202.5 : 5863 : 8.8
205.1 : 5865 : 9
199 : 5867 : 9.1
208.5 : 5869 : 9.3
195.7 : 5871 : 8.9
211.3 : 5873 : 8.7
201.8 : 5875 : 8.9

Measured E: 200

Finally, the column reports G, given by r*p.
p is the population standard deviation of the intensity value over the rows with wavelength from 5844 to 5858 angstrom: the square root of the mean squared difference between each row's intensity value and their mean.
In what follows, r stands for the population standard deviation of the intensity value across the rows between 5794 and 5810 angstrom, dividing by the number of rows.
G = 85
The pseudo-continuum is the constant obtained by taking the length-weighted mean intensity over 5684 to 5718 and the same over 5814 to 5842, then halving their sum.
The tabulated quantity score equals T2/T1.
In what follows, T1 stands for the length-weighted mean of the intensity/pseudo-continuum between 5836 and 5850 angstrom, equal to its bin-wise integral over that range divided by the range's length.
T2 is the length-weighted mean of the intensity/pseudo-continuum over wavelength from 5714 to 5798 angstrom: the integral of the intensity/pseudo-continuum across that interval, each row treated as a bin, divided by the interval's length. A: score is 0.98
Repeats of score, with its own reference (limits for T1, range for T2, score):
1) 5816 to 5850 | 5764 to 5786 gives 0.99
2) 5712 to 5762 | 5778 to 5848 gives 1.02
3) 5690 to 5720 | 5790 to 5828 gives 1.06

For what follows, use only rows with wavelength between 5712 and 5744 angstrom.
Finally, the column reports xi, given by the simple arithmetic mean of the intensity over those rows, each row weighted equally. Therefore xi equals 204.1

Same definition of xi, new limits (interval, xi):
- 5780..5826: 208.5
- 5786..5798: 208.1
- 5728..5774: 204.1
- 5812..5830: 209.5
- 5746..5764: 199.4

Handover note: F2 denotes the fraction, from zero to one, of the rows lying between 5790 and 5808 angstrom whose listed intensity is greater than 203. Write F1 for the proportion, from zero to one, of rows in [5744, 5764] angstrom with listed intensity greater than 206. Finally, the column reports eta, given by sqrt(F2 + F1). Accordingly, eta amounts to 1.04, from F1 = 0.30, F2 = 0.78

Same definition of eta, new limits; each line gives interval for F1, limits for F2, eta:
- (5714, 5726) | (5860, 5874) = 1.04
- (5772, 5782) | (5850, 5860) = 0.89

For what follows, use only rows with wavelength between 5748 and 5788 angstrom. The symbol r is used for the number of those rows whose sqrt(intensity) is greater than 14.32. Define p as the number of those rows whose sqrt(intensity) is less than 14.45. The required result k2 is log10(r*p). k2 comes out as 2.08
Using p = 15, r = 8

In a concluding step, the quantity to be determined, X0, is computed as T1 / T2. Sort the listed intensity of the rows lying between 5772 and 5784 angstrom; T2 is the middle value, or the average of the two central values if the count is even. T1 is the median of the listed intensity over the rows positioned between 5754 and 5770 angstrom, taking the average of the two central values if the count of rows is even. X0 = 0.97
